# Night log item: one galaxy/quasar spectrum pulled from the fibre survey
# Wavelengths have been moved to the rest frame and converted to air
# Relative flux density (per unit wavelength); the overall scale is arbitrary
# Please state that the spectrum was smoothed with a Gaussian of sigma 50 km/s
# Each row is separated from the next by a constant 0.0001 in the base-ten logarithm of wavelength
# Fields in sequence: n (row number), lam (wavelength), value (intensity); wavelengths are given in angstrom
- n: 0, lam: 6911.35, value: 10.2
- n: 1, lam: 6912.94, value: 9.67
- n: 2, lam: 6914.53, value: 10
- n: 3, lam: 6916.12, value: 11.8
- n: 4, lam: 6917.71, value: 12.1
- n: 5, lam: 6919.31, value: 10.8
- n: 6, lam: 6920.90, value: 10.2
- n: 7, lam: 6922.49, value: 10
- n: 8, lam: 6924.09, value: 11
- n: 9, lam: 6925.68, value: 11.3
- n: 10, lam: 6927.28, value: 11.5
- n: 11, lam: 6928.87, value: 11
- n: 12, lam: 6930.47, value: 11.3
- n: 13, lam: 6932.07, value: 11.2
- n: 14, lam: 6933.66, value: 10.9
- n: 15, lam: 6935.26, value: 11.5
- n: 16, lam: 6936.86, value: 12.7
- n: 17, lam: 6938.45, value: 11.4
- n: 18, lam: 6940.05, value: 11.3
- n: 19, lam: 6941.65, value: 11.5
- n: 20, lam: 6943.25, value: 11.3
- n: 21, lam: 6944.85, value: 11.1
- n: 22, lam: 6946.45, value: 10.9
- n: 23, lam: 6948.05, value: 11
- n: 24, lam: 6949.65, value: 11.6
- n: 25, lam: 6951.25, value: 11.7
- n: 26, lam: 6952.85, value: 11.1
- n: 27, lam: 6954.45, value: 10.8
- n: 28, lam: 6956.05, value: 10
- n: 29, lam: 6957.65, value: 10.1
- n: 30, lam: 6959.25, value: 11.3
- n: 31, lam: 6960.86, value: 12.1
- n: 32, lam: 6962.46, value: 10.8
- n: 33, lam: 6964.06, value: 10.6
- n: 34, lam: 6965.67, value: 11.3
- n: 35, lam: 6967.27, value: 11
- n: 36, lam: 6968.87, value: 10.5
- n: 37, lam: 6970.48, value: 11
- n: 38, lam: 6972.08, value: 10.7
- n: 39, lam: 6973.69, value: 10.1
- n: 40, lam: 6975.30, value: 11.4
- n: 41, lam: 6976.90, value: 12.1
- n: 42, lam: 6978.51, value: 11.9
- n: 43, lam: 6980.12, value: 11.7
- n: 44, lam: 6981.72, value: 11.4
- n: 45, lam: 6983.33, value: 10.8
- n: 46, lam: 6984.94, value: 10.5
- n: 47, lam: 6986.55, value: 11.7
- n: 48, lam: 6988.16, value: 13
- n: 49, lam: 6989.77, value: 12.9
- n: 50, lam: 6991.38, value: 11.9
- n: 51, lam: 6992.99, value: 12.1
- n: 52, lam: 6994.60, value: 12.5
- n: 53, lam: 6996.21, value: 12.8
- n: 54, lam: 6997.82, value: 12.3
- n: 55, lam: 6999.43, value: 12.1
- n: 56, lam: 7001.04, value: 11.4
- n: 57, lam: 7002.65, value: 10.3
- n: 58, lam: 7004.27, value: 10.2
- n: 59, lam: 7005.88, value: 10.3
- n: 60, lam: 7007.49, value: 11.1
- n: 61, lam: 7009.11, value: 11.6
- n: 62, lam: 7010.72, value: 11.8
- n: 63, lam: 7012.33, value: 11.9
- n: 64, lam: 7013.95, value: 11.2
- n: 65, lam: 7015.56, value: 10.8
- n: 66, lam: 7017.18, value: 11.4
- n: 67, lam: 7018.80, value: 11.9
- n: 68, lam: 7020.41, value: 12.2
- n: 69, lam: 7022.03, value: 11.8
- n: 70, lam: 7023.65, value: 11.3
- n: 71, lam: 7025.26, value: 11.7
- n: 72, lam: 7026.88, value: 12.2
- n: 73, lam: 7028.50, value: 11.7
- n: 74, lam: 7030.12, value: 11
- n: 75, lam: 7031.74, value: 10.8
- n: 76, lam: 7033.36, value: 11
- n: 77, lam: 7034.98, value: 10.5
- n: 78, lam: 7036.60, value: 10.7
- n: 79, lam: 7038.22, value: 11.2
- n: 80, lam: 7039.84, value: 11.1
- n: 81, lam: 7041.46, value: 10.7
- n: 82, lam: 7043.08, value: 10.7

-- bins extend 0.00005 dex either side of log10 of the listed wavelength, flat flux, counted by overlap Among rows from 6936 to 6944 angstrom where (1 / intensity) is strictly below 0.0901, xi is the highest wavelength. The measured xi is 6943.25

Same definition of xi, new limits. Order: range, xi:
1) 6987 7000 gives 6999.43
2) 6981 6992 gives 6991.38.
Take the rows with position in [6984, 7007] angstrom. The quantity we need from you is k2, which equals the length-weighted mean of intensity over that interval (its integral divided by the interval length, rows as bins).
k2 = 11.7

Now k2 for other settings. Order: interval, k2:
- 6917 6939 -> 11.2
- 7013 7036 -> 11.4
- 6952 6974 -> 10.8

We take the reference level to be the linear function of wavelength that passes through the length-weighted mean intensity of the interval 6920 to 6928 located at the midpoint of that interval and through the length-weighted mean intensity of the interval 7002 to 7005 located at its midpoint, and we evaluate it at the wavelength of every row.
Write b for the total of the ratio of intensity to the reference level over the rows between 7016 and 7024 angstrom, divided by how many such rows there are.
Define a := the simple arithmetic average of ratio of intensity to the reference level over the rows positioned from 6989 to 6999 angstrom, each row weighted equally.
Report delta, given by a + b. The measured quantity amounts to 2.37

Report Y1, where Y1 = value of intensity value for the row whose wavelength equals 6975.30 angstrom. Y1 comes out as 11.4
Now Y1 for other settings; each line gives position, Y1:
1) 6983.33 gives 10.8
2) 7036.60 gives 10.7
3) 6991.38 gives 11.9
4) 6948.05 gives 11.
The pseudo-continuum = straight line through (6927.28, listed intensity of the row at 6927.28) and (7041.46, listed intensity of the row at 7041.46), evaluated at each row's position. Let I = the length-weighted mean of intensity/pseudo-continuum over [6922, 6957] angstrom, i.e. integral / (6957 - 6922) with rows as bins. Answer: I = 0.98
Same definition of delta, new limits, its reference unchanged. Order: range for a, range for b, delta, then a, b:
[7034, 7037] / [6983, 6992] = 2.20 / 1.06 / 1.14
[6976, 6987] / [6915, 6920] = 2.17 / 1.10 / 1.07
